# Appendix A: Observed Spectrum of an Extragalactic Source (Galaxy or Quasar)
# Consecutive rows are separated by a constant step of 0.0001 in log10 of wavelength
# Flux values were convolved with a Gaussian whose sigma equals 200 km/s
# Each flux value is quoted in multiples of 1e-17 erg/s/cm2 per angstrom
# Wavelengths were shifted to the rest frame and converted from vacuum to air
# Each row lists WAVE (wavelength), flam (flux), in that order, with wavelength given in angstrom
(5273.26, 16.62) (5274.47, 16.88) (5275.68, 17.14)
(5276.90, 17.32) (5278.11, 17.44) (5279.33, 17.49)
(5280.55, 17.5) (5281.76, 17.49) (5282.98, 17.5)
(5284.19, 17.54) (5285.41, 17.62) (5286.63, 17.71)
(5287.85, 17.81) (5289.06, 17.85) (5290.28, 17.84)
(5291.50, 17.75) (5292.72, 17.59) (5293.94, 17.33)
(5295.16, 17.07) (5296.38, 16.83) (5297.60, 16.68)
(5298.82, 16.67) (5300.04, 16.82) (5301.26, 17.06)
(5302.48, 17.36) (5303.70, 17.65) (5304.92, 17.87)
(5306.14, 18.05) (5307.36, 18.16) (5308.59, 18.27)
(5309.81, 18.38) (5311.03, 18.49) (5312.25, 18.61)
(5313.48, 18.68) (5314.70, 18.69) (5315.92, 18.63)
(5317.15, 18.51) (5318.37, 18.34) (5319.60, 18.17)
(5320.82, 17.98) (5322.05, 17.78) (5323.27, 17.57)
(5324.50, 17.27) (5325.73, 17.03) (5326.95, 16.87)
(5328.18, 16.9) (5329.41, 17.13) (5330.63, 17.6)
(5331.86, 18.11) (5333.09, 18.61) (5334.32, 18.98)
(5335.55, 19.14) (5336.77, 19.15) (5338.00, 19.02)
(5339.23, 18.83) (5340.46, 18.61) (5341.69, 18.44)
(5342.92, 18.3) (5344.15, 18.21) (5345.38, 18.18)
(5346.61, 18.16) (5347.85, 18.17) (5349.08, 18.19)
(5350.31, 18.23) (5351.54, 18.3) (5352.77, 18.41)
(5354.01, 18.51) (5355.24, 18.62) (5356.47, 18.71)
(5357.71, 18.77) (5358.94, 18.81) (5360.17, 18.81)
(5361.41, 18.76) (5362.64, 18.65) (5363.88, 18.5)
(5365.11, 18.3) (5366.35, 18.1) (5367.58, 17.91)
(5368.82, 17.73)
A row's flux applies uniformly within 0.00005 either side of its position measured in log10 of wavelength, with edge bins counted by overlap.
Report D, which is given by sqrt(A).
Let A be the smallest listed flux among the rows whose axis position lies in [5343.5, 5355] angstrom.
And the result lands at 4.26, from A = 18.16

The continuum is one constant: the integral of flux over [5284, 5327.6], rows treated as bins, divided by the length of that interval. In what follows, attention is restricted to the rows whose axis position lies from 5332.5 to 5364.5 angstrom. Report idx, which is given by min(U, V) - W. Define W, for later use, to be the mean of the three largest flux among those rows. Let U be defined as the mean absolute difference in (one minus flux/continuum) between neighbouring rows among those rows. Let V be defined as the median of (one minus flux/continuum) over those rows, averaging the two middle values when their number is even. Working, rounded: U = 0.0056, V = -0.049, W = 19.1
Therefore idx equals -19.2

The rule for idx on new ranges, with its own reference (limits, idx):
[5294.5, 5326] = -18.7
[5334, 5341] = -19.2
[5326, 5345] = -19.1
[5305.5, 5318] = -18.7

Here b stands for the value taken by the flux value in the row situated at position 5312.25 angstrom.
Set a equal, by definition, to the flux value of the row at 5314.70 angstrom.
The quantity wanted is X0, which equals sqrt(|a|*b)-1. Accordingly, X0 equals 17.6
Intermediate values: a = 18.69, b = 18.61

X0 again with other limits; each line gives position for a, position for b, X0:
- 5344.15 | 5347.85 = 17.2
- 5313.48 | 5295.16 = 16.9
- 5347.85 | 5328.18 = 16.5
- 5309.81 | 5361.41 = 17.6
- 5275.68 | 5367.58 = 16.5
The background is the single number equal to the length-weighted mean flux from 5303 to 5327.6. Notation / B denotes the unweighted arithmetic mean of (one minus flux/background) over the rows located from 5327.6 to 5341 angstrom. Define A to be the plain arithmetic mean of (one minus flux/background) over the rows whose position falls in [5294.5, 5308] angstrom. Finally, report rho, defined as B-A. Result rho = -0.06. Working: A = 0.04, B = -0.02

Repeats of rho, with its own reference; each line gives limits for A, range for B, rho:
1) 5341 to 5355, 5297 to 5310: 0.04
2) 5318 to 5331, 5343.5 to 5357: -0.05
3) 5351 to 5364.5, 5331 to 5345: 0.00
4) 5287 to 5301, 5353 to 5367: -0.07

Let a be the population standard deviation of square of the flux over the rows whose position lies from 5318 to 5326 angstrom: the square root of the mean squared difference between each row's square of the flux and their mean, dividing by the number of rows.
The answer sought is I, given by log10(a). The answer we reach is 1.19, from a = 15.6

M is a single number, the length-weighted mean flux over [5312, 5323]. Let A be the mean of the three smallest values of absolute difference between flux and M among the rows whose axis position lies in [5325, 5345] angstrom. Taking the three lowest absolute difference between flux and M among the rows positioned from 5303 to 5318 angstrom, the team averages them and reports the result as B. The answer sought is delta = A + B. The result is 0.18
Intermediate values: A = 0.09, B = 0.085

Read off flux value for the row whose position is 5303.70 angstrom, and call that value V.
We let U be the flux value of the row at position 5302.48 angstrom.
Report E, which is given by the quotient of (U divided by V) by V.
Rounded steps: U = 17.36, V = 17.65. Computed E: 0.056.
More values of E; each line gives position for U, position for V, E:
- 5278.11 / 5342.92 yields 0.052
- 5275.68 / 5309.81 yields 0.051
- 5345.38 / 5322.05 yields 0.058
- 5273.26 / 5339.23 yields 0.047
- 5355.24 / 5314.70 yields 0.053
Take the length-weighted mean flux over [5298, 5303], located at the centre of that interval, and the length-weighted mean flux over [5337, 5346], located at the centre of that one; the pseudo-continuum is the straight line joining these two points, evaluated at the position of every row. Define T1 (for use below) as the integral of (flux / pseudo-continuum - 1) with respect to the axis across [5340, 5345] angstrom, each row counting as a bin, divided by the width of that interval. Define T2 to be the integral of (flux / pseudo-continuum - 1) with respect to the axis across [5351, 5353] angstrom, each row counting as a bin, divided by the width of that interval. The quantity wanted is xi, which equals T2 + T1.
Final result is -0.04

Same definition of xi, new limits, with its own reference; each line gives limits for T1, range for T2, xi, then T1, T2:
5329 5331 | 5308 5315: 0.02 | -0.04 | 0.065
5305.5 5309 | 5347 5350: 0.02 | 0.05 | -0.033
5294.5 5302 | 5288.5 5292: 0.07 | 0.00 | 0.075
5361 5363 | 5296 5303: -0.03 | -0.03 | -0.001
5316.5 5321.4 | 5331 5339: 0.06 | 0.03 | 0.028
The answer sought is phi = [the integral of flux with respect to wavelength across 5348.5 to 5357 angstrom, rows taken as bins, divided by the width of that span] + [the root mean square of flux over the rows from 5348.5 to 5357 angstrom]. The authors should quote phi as 36.9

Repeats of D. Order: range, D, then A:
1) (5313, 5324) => 4.19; 17.57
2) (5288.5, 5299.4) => 4.08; 16.67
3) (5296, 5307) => 4.08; 16.67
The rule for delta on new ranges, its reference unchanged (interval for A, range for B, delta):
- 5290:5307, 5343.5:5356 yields 0.50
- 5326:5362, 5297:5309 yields 0.24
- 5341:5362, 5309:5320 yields 0.11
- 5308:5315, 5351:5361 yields 0.18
